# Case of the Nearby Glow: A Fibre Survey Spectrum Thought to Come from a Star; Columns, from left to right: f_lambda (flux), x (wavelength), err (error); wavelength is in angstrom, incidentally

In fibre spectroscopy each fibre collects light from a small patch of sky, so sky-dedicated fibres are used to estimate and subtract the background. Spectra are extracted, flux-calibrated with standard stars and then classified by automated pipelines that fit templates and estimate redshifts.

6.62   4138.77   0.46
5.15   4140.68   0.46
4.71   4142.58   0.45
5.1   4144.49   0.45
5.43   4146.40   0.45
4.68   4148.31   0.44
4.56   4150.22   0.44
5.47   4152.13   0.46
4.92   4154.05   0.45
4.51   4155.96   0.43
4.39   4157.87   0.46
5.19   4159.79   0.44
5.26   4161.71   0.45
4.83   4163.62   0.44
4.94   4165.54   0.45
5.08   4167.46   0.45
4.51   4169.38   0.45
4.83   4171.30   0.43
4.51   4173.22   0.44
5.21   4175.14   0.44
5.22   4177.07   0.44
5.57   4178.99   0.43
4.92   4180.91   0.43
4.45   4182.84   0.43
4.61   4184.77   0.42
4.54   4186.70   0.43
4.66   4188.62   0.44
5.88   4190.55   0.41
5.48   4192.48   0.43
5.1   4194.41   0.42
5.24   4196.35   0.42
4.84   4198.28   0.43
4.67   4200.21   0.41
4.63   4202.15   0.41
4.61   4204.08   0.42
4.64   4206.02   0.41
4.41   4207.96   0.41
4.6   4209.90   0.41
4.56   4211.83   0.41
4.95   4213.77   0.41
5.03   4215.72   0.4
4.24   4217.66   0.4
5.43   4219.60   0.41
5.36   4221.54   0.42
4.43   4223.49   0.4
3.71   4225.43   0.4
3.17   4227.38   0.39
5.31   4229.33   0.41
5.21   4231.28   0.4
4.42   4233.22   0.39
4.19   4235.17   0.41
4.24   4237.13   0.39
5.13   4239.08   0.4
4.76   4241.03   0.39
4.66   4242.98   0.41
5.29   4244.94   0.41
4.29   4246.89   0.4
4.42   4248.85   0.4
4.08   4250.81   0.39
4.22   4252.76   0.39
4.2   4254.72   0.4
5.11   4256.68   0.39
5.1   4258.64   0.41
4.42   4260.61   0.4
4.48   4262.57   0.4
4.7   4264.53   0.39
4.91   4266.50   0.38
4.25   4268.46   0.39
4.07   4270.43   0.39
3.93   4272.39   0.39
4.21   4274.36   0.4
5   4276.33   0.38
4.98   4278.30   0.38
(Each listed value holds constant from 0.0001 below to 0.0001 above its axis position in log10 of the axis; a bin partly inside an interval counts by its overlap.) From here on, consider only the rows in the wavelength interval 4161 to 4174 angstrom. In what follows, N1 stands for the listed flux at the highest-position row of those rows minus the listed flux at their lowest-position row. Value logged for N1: -0.75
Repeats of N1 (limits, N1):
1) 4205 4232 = 0.57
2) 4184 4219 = -0.37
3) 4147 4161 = 0.51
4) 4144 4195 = 0.00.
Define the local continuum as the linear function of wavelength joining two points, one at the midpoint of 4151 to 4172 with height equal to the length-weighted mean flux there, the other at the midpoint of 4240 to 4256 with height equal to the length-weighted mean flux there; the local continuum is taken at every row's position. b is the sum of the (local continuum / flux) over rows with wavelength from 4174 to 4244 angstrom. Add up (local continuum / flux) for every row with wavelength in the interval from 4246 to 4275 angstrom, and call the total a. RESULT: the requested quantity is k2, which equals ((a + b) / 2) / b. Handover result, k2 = 0.7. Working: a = 15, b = 35.7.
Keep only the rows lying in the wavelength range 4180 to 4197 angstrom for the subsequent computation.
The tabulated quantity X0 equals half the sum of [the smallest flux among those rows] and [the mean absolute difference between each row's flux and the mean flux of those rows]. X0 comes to 2.42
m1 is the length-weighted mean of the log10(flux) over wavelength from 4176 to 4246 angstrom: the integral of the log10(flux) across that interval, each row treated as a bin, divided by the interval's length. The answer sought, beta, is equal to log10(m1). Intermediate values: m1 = 0.677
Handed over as -0.170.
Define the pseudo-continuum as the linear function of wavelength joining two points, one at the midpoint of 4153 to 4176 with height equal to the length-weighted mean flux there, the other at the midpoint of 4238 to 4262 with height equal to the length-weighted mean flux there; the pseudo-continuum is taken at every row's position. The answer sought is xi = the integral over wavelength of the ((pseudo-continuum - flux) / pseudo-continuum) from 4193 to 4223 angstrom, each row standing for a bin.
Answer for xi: -0.5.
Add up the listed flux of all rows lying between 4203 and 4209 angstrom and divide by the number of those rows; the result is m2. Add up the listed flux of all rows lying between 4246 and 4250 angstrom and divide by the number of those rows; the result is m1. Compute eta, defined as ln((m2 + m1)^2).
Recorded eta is 4.37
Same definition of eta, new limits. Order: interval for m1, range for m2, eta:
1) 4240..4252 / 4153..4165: 4.49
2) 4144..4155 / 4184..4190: 4.53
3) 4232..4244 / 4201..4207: 4.44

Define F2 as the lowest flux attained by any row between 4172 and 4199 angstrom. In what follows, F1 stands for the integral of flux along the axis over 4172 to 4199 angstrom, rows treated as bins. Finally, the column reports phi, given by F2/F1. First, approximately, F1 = 135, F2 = 4.45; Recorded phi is 0.0329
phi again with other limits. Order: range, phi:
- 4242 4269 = 0.0329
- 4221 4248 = 0.0257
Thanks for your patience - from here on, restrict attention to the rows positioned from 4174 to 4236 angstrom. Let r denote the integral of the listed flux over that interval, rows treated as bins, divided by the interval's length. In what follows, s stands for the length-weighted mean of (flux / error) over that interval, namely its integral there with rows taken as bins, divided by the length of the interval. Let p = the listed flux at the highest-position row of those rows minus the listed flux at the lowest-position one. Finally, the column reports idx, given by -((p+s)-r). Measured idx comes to -5.7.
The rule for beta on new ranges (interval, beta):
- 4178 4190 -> -0.166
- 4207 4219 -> -0.176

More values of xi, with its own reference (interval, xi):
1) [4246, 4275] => 1.1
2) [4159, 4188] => -0.5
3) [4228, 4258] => 0.2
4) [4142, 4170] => -0.2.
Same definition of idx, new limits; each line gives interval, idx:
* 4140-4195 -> -6.3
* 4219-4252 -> -5.5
